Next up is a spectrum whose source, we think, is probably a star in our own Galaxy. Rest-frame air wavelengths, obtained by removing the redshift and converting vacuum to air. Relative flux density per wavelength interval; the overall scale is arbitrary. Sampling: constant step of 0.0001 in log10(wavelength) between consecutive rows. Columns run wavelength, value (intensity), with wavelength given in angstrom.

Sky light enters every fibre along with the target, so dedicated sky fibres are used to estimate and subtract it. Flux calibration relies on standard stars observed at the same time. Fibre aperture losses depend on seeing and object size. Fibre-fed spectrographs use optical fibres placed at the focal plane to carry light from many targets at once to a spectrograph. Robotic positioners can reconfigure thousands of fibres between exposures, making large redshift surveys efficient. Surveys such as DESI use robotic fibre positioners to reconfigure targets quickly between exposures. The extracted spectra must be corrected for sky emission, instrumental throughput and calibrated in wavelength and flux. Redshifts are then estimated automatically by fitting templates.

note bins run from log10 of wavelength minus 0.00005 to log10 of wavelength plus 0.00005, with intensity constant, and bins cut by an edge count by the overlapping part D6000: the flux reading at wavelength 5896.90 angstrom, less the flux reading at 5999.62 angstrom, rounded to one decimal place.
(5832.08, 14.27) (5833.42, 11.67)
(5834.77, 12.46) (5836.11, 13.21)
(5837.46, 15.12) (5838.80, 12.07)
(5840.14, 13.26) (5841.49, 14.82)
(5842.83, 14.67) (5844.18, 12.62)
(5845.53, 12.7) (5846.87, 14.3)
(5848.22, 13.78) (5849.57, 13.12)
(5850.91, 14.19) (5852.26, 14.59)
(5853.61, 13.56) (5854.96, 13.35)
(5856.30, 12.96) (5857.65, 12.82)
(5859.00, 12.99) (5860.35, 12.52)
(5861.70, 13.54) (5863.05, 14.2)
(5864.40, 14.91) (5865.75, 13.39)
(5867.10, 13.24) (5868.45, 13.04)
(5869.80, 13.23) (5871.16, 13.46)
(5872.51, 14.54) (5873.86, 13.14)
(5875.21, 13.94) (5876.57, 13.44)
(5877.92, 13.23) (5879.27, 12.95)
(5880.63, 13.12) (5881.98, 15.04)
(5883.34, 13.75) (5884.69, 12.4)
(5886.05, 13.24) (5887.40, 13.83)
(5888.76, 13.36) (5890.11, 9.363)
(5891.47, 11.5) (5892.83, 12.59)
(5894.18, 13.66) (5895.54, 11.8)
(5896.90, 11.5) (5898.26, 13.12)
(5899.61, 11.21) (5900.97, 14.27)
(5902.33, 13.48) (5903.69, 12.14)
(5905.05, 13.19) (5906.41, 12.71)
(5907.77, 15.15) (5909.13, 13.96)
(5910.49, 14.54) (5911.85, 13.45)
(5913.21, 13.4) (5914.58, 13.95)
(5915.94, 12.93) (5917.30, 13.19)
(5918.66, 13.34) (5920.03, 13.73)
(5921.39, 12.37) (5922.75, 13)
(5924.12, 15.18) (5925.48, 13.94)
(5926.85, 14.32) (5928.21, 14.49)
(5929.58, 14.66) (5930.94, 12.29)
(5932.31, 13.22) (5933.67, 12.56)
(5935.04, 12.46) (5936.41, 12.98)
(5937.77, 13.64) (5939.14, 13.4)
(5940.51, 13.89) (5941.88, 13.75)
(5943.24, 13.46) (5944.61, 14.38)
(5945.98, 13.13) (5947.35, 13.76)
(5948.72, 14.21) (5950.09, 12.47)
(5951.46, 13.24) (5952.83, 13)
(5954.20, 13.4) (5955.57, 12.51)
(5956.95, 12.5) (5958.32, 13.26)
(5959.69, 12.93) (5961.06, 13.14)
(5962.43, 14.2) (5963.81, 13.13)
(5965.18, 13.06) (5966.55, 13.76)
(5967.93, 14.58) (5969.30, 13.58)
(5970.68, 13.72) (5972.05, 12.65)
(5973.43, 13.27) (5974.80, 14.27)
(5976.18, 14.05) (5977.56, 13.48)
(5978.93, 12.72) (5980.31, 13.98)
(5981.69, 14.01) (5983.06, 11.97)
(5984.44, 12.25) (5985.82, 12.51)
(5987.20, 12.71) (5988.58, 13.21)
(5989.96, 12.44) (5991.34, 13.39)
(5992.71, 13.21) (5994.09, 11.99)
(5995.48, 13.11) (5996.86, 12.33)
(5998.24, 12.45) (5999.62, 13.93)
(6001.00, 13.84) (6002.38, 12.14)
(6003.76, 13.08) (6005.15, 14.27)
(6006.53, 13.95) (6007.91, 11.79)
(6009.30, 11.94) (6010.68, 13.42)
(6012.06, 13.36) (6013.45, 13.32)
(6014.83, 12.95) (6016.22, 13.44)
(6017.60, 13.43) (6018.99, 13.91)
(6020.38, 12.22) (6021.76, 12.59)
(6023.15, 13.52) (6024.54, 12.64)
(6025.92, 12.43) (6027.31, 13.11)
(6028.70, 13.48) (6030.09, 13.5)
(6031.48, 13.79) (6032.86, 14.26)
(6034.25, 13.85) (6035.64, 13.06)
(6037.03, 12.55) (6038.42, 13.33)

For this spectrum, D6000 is -2.4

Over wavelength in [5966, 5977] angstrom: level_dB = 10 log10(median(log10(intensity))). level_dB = 0.561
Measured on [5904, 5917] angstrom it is 0.526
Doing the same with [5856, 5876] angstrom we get 0.499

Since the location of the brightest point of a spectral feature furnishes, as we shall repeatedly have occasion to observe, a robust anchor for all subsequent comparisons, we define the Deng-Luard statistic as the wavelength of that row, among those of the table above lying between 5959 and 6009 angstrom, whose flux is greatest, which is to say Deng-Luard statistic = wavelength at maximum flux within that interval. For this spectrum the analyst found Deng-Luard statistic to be 5967.93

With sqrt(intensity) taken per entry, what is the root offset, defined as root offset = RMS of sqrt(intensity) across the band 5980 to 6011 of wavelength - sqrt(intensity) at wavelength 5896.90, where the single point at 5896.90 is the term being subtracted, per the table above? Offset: 0.21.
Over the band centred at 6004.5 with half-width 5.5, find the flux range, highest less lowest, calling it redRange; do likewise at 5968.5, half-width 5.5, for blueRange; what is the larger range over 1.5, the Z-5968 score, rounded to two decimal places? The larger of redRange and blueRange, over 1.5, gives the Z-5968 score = 1.65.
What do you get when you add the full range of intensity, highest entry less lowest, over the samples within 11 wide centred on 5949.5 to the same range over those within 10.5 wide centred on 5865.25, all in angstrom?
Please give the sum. 4.30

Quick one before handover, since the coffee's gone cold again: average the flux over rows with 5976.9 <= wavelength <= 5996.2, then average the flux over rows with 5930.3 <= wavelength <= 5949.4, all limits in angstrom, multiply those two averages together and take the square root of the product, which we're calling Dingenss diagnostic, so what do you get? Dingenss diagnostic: 13.1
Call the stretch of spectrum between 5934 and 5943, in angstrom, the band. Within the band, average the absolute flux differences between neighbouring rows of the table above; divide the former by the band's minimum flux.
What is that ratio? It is 0.033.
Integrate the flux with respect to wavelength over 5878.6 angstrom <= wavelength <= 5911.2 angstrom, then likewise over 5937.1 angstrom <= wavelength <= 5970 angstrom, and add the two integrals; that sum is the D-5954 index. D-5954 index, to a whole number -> 865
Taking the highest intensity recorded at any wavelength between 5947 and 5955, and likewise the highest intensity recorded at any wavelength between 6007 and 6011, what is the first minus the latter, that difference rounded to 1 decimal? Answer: 0.8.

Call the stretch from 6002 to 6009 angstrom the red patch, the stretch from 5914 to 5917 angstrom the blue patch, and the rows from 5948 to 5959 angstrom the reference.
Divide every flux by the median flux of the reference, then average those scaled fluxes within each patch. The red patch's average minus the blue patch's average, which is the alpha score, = -0.030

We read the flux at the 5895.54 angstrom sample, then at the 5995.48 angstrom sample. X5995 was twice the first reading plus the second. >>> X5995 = 36.7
